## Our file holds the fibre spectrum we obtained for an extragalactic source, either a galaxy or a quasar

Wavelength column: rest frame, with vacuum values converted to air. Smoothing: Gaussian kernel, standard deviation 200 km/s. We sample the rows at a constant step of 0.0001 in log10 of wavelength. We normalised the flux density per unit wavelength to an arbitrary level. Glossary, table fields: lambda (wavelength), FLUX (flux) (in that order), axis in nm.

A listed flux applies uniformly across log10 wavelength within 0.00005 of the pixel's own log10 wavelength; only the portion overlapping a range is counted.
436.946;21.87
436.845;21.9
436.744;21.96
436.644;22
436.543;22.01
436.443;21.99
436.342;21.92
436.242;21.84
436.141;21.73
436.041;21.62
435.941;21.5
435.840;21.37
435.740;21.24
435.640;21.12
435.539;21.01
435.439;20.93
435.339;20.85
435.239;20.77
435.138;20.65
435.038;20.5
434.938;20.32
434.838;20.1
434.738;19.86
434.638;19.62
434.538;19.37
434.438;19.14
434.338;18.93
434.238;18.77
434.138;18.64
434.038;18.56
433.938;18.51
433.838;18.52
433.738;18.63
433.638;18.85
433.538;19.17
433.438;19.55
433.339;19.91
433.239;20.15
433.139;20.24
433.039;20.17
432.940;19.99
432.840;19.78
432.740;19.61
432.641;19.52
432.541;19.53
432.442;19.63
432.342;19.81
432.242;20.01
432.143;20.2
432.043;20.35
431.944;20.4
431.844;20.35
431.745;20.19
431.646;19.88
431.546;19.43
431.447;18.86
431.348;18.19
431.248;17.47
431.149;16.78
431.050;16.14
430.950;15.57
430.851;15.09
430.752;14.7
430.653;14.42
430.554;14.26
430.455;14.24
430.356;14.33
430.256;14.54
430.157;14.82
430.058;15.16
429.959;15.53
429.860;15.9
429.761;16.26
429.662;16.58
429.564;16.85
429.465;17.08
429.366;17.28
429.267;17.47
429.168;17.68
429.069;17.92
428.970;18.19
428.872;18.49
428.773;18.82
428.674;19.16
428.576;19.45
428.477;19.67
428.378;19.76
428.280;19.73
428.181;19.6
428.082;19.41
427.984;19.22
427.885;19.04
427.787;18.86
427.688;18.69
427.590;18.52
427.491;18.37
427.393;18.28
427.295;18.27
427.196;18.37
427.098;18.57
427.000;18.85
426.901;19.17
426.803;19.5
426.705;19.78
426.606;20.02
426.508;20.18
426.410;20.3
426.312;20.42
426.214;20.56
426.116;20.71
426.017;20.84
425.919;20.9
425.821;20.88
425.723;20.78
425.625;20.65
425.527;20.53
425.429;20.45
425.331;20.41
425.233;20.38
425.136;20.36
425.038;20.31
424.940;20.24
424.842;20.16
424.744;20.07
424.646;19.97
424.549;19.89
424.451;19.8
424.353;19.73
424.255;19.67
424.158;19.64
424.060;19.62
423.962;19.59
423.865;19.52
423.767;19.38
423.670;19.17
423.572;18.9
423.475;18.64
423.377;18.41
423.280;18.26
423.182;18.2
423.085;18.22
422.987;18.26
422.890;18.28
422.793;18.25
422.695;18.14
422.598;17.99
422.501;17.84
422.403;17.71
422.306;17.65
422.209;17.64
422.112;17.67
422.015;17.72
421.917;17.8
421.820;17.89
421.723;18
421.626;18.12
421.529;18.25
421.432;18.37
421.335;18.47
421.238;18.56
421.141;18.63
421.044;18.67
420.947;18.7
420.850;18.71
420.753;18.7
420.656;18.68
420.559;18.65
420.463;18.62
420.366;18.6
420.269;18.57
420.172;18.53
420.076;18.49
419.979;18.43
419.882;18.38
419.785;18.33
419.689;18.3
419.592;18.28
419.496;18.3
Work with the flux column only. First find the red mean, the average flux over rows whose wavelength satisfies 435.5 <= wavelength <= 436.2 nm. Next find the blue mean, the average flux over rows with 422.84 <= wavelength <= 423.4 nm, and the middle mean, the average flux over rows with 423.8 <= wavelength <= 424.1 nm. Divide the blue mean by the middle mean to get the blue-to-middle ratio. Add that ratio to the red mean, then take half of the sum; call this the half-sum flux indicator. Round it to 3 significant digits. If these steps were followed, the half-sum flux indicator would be 11.2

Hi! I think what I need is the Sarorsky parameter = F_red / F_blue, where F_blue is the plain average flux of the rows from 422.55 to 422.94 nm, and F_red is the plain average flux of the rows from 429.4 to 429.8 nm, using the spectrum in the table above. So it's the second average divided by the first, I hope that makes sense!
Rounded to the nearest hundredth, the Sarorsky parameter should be 0.92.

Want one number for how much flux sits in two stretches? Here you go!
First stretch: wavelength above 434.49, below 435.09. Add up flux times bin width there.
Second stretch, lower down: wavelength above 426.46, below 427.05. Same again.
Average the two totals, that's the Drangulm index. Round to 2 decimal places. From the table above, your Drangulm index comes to 11.77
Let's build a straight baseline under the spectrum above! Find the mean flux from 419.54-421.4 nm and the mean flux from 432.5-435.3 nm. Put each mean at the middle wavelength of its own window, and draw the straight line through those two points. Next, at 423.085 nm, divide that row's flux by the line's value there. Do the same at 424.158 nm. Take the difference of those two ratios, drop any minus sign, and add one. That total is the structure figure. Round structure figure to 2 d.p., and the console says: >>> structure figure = 1.07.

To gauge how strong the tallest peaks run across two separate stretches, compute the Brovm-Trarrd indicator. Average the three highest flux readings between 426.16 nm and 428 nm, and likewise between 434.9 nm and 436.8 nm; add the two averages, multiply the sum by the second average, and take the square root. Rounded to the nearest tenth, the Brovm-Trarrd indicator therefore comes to 30.6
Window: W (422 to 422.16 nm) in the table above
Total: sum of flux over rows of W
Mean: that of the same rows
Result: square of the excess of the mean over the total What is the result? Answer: 313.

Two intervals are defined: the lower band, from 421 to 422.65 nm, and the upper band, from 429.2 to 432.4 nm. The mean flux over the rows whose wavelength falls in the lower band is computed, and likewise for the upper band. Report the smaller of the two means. 17.1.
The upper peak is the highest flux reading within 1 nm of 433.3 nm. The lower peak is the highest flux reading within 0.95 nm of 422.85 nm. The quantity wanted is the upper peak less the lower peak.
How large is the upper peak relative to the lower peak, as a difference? 0.86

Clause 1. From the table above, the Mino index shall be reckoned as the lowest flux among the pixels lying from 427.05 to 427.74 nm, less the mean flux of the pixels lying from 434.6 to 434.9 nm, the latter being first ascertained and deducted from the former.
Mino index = -1.6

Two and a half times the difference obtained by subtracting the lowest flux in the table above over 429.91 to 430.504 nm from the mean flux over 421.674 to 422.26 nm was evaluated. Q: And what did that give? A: 9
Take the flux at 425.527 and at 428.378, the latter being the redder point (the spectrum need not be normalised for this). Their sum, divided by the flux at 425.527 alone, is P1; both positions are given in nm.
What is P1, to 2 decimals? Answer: 1.96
